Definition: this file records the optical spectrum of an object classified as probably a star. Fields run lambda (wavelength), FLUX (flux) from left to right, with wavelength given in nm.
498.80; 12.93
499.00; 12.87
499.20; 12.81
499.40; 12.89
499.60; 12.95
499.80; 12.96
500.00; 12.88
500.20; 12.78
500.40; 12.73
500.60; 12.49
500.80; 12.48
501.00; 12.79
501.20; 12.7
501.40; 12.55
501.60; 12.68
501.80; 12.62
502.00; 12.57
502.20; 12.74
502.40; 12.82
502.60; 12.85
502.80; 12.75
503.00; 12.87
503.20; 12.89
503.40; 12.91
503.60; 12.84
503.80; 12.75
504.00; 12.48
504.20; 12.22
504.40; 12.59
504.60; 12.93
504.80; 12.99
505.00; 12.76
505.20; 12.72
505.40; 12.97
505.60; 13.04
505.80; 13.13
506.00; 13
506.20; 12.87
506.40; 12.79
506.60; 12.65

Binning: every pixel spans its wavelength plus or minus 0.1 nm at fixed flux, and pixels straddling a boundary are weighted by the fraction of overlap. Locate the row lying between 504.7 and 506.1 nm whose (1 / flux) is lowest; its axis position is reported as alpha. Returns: 505.80 nm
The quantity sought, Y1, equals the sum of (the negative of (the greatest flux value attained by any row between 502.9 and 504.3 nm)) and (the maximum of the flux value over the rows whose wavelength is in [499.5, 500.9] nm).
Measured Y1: 0.05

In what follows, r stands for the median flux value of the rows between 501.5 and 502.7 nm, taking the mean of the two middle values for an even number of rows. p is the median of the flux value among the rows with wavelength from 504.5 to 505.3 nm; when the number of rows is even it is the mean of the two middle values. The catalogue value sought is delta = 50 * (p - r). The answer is 7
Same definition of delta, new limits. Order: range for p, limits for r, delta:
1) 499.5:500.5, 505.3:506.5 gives -5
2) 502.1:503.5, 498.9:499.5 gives -1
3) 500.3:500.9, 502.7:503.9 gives -18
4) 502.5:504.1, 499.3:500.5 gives -2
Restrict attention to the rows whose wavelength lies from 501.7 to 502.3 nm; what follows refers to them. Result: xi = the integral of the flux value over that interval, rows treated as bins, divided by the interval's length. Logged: 12.6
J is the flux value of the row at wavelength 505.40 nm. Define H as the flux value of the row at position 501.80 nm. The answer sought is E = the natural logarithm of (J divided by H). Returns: 0.027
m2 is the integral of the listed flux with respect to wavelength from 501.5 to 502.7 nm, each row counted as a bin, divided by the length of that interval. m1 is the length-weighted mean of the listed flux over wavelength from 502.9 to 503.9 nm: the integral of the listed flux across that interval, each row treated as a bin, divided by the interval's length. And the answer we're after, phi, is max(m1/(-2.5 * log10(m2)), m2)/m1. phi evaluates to 0.99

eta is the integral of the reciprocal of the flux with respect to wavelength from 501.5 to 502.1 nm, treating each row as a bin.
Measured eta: 0.05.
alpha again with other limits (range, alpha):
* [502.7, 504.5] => 503.40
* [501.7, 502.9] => 502.60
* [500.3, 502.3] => 501.00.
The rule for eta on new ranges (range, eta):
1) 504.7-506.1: 0.11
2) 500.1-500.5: 0.03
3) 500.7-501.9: 0.09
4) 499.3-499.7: 0.03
